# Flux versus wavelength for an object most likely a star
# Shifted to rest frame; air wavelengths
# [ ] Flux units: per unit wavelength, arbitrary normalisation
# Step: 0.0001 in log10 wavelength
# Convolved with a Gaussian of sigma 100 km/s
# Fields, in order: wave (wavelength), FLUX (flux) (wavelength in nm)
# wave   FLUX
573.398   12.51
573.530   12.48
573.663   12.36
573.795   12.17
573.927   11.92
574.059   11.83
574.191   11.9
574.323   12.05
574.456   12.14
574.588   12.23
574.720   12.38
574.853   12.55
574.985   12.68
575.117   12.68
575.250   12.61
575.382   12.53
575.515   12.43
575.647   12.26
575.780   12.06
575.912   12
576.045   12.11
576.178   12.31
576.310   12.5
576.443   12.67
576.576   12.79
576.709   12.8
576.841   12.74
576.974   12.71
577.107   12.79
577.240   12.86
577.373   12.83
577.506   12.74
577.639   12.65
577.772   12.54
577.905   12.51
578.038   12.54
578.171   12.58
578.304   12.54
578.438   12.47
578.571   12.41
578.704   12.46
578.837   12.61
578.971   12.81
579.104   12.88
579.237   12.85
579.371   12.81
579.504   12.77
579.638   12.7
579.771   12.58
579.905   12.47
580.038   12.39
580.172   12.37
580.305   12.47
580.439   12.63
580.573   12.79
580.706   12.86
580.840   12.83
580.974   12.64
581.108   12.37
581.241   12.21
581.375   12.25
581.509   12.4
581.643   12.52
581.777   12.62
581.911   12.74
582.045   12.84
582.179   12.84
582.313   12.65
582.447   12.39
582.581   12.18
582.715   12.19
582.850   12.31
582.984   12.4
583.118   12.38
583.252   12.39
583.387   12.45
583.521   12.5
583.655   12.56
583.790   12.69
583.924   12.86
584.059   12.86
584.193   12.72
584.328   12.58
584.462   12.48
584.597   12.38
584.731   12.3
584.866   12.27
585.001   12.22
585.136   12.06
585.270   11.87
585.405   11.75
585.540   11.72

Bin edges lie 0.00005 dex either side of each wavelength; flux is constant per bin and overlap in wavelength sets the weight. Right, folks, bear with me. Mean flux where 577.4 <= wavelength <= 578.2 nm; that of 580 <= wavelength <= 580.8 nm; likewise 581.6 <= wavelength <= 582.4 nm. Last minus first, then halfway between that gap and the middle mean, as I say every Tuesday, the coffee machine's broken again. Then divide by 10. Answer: 0.635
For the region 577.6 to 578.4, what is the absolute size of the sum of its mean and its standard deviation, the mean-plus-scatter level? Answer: 12.6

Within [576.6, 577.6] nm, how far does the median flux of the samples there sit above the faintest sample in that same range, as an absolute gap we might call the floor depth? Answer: 0.08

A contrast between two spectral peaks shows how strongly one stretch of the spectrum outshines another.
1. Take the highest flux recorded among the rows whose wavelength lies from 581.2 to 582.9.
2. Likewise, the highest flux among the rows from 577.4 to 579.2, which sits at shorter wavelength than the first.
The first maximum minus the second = -0.040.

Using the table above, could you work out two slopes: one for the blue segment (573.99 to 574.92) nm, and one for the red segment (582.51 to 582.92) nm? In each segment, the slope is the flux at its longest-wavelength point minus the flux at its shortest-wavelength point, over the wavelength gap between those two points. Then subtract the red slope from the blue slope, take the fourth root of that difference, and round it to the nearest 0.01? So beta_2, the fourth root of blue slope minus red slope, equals 0.81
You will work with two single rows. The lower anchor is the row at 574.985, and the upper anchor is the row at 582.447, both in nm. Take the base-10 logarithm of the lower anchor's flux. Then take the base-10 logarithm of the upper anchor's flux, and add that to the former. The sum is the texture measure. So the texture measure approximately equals 2.20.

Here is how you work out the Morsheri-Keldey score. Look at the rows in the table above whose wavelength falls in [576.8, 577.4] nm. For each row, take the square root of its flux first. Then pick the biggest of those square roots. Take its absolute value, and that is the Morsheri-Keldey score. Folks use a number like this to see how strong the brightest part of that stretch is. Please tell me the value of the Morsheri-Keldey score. 3.59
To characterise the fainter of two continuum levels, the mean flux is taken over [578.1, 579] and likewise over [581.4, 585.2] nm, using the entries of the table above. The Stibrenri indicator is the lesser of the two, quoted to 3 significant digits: 12.5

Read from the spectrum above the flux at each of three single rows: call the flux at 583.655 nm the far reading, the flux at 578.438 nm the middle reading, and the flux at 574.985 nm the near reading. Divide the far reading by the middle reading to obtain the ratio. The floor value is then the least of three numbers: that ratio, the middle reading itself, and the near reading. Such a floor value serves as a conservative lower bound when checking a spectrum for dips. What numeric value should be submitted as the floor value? 1.01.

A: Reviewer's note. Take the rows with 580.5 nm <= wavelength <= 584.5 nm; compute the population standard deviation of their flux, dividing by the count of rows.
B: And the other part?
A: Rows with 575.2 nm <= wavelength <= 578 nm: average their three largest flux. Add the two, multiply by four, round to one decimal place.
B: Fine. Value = 52.2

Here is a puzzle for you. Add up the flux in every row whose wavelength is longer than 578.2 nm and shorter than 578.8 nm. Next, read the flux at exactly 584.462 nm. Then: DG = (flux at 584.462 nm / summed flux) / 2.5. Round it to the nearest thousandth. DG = 0.100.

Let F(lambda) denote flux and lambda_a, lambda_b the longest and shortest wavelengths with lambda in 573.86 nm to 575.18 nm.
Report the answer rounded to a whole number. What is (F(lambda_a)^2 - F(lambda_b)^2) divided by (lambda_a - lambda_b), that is 16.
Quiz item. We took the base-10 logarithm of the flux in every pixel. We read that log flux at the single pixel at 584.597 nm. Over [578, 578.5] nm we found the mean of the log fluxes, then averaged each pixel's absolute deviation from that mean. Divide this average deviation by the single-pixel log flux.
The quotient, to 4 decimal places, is 0.0010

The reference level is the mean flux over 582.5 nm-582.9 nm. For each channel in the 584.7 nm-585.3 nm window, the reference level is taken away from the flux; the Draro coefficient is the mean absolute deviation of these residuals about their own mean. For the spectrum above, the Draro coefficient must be 0.14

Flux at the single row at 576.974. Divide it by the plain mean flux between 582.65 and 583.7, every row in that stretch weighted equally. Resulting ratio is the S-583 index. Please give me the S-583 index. 1.025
